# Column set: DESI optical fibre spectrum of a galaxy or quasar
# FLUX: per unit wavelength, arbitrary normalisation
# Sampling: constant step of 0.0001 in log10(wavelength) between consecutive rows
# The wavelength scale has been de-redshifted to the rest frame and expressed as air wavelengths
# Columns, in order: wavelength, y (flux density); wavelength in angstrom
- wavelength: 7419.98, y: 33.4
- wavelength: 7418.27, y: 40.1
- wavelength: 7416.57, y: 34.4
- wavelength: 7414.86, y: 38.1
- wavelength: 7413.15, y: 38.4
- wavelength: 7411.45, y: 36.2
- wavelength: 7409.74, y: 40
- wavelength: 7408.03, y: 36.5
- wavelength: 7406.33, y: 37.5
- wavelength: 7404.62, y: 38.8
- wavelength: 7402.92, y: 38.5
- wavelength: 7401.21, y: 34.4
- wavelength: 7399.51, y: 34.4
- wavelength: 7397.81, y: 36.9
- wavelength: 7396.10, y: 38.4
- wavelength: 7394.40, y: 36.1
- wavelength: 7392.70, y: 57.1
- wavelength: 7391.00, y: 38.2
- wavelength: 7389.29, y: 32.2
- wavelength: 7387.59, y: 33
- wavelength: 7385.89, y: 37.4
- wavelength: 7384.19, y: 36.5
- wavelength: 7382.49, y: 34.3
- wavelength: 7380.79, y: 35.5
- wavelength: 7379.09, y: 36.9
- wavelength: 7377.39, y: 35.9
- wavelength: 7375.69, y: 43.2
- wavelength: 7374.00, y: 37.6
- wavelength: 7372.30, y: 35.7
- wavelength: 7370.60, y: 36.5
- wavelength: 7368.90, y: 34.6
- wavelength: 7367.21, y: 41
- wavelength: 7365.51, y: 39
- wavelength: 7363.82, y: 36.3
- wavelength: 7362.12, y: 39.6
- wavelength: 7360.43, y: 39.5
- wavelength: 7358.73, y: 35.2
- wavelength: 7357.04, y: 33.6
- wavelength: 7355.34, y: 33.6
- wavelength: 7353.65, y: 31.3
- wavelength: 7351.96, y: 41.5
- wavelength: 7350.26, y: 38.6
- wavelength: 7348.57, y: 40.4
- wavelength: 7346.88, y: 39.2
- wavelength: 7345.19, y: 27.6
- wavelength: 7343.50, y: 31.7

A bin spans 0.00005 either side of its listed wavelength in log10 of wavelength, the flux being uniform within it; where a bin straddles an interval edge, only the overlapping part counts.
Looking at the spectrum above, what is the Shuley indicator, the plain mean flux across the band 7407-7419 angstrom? 37.7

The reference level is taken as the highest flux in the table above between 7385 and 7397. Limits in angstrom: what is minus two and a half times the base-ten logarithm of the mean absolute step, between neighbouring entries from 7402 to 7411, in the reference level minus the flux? -0.46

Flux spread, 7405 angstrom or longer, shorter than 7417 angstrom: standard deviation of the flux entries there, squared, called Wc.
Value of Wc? 3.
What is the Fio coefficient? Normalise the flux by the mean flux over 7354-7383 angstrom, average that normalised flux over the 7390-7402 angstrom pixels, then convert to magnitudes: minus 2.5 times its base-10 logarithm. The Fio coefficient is -0.069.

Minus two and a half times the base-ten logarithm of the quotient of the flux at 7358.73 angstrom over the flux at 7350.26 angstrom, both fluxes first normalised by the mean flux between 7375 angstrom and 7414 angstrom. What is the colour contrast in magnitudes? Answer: 0.10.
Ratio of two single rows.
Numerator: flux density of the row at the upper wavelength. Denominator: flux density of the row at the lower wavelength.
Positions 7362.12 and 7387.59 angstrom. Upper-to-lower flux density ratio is 0.83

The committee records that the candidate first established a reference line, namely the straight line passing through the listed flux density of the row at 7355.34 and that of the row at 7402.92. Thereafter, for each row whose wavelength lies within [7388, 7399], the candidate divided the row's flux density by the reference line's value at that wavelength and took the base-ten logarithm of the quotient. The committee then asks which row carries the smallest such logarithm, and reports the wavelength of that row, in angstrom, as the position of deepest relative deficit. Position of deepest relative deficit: 7389.29 angstrom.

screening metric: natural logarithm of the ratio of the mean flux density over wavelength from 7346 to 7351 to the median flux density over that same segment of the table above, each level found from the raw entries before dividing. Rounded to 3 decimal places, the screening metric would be 0.005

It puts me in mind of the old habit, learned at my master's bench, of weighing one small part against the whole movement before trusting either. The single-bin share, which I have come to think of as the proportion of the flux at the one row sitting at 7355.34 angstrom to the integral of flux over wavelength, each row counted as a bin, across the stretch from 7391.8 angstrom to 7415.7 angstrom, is 0.036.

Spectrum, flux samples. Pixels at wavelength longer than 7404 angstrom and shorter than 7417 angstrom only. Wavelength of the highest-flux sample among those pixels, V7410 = 7409.74 angstrom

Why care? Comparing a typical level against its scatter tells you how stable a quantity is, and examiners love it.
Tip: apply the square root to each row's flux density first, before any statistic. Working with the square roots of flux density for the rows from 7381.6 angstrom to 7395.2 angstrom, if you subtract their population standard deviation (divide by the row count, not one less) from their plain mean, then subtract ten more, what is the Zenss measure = -4.4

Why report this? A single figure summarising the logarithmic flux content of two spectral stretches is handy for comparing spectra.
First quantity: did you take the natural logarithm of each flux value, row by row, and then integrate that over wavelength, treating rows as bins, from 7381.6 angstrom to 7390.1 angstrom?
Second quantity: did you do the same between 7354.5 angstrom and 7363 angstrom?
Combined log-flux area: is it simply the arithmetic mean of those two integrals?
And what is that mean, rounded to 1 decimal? 30.3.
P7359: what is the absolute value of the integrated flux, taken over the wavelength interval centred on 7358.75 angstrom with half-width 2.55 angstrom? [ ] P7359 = 184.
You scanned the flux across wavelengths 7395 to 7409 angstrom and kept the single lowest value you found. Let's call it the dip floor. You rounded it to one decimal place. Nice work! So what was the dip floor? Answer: 34.4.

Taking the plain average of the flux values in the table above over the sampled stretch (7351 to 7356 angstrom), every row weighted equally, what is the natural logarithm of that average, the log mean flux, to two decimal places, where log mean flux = 3.57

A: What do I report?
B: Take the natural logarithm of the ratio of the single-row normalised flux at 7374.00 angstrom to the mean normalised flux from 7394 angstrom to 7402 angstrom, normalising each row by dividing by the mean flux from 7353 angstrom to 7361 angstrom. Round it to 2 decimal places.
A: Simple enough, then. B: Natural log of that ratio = 0.04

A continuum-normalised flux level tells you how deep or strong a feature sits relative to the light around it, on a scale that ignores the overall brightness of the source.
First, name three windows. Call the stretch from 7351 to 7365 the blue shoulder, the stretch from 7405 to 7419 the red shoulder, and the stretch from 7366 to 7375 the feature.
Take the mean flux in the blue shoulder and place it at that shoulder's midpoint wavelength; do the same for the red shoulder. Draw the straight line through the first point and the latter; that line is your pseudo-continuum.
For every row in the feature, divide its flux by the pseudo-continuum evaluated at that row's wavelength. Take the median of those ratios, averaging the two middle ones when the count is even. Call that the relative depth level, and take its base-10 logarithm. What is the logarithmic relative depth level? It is -0.002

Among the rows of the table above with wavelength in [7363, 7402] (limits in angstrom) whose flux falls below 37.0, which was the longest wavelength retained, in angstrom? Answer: 7401.21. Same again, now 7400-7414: 7411.45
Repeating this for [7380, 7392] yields 7389.29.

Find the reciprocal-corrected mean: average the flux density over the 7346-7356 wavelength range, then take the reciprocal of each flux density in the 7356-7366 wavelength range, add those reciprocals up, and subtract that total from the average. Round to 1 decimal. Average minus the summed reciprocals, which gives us 37.3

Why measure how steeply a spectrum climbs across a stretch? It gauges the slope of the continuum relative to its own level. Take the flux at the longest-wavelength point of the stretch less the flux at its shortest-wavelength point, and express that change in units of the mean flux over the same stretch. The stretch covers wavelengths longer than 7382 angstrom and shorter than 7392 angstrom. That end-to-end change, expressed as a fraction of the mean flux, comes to 0.11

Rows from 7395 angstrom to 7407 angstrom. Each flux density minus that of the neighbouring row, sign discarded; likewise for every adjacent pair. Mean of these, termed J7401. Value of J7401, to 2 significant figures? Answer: 1.6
